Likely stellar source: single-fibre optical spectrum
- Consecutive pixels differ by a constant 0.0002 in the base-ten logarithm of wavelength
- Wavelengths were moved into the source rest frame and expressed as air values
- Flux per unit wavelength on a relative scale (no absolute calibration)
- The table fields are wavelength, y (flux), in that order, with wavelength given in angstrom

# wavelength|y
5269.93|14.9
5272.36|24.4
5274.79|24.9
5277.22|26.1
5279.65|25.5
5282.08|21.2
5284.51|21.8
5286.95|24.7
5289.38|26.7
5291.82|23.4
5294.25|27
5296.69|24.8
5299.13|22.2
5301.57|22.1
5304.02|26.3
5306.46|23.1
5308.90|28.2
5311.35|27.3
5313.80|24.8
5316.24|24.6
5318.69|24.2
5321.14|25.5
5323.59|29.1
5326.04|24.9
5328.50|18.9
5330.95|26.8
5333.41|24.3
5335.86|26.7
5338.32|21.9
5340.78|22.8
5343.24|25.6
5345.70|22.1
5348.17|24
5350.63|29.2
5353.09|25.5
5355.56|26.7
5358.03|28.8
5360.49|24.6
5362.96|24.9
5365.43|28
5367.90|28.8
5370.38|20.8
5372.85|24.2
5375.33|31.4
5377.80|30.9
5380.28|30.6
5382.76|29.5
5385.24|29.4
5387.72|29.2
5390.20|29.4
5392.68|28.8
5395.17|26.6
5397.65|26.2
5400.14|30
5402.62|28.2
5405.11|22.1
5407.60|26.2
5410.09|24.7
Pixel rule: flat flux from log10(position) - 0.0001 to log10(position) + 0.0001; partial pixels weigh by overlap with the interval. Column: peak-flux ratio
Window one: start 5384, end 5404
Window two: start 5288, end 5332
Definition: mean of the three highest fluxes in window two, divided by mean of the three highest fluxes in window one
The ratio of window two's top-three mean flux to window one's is 0.95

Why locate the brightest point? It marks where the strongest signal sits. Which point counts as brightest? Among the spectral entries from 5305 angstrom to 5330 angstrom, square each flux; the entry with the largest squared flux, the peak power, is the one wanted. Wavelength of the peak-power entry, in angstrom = 5323.59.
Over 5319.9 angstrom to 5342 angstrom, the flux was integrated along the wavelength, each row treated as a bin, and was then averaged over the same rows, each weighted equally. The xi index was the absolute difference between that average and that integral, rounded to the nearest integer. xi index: 518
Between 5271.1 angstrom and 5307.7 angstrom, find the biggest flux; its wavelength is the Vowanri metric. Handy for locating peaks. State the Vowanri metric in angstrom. 5294.25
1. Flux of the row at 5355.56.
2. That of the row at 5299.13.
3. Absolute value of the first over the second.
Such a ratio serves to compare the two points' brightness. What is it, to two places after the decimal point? 1.20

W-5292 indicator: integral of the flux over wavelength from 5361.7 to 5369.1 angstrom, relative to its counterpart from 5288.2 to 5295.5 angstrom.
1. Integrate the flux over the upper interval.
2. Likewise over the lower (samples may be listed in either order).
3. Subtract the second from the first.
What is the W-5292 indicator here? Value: 14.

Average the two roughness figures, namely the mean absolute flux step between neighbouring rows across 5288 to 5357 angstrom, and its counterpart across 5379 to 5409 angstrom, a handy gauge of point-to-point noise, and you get 2.42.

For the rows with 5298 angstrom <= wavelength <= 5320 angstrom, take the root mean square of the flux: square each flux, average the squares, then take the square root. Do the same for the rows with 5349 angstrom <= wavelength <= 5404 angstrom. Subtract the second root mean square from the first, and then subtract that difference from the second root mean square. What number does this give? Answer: 31.0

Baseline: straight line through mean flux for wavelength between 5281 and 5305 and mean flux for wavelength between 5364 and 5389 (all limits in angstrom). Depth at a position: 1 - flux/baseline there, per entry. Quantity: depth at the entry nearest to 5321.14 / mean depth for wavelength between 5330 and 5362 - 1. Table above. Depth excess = -1.0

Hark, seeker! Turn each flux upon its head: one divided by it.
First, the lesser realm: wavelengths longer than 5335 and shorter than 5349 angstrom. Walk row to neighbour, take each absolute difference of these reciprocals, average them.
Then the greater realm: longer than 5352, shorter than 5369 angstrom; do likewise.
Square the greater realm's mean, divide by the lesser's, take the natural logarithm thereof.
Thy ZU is -6.5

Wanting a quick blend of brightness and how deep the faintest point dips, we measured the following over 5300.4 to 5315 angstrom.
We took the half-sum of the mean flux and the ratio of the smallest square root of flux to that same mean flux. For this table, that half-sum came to 12.7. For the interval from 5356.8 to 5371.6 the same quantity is 13.1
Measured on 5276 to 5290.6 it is 12.3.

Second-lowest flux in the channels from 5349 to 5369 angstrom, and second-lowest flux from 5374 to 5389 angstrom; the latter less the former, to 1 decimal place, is 4.5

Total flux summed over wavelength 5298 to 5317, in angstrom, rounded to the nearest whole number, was 199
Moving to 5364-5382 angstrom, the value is 195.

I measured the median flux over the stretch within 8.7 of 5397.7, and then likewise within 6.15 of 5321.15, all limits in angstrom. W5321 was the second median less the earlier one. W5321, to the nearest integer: -3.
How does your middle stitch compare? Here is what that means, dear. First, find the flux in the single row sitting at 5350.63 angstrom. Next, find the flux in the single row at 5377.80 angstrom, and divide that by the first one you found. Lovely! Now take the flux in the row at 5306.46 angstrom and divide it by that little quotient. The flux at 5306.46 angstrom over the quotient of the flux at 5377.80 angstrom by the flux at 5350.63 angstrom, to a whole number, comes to 22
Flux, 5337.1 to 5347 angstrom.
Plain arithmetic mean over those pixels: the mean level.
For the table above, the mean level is 23.1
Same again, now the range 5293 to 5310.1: 24.8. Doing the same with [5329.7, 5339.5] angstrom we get 24.9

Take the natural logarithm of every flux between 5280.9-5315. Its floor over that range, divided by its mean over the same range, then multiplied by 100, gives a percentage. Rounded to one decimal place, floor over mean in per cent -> 95.5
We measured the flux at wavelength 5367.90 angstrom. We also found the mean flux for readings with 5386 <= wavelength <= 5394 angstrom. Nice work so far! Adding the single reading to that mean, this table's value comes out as 57.9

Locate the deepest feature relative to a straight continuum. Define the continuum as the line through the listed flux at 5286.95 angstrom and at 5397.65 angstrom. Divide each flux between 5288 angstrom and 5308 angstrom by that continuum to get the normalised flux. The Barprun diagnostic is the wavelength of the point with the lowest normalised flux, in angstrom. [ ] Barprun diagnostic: 5301.57 angstrom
